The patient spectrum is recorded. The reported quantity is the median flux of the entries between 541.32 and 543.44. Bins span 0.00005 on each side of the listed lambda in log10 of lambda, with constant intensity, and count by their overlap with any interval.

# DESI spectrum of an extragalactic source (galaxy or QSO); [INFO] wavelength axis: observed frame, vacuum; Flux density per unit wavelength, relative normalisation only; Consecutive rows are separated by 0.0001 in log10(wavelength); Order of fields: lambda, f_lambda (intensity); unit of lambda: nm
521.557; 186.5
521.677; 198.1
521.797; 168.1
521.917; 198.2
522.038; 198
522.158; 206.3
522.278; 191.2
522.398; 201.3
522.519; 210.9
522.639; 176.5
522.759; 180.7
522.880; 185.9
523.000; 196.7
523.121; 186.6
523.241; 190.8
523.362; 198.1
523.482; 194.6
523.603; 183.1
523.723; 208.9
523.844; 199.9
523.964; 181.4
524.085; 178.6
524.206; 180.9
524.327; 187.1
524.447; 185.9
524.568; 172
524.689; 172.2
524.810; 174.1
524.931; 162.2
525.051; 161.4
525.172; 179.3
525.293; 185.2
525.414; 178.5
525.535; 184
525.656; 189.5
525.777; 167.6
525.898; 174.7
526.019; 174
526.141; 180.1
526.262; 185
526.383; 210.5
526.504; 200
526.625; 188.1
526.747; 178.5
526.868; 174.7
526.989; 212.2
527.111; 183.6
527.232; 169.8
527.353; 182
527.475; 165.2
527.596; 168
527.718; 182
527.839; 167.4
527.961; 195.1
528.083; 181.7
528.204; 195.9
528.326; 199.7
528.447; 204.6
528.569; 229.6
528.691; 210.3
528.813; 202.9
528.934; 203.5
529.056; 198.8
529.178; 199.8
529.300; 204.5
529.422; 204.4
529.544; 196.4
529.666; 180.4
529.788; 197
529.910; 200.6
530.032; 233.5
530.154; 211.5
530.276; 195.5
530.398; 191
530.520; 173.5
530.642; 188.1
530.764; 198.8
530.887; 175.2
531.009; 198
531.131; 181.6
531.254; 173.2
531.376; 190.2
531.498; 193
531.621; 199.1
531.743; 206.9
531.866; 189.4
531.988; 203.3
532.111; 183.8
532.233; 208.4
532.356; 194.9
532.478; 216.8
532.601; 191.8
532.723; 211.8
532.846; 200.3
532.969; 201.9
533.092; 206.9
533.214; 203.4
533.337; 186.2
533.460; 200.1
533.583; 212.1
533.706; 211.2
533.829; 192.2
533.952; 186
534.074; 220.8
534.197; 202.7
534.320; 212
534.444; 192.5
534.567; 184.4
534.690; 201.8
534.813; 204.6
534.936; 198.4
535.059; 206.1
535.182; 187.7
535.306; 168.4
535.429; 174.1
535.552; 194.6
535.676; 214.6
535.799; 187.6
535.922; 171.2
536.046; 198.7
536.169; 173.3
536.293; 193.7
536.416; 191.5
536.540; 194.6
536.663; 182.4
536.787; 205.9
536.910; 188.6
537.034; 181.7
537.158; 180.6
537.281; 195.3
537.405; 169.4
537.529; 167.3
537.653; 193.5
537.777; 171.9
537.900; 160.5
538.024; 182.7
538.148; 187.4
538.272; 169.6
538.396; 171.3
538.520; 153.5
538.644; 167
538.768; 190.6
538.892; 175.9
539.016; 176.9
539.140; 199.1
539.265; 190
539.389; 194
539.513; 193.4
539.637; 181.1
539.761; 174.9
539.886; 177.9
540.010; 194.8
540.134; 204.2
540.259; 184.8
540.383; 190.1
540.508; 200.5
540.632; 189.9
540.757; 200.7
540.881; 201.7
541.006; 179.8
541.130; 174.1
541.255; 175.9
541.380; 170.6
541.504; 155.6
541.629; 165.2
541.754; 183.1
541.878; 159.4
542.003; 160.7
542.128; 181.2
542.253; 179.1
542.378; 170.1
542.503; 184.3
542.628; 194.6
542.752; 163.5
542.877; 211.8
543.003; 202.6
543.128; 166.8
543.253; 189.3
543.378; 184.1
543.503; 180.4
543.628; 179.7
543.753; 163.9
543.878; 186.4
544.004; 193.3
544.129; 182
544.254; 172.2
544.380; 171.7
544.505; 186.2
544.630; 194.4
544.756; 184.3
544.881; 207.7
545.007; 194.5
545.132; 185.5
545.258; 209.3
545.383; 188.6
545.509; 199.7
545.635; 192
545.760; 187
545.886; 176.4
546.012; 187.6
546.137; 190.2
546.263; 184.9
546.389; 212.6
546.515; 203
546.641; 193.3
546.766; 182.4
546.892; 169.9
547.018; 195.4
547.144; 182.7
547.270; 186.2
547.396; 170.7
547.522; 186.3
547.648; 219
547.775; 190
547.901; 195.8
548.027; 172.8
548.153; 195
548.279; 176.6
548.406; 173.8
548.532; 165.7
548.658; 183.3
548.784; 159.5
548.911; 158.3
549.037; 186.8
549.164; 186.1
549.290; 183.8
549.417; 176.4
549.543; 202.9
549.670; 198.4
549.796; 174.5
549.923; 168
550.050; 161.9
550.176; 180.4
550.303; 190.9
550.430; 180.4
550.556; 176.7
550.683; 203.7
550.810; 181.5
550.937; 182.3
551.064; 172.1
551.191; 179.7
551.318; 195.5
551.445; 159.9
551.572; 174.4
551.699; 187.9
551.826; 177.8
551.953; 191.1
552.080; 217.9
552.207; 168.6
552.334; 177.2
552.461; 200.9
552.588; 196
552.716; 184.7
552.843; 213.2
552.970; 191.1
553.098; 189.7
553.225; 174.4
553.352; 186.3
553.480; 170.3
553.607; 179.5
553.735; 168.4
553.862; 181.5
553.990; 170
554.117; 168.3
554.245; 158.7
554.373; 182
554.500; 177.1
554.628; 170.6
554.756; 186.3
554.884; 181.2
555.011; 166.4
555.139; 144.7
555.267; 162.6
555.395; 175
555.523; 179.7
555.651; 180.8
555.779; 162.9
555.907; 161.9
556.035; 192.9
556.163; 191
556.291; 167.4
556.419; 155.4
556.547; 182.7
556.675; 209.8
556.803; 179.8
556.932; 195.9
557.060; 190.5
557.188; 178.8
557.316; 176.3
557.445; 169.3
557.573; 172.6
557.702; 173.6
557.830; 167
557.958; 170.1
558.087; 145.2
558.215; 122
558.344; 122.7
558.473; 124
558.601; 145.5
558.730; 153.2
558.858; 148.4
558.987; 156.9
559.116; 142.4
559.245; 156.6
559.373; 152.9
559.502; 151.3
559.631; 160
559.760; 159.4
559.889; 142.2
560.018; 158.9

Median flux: 179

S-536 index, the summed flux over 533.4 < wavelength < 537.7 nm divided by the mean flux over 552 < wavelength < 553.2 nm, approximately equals 35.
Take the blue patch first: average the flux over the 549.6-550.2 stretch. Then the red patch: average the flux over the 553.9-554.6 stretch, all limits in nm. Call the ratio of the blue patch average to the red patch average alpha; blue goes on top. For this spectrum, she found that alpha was 1.03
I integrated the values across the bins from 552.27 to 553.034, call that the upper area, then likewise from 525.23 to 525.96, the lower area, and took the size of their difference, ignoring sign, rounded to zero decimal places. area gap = 17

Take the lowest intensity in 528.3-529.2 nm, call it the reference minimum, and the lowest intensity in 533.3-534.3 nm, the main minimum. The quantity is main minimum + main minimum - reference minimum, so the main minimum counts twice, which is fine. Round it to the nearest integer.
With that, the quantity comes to 173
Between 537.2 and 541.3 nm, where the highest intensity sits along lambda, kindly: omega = 540.134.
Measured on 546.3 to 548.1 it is 547.648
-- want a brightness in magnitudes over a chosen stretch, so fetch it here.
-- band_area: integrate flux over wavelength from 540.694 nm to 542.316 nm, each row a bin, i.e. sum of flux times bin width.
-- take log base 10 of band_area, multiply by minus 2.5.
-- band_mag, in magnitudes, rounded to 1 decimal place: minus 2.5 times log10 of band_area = -6.1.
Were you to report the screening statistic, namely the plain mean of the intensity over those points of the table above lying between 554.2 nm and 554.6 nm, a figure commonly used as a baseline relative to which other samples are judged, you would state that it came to 173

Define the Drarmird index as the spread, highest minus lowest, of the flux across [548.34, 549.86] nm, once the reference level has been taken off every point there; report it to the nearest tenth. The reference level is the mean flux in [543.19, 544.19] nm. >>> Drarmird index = 44.6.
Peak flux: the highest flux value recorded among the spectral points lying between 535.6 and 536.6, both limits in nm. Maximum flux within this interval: 214.6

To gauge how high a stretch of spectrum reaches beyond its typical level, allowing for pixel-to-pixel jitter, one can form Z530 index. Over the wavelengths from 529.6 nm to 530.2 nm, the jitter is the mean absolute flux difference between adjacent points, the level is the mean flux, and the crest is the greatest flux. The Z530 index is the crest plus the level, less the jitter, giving 419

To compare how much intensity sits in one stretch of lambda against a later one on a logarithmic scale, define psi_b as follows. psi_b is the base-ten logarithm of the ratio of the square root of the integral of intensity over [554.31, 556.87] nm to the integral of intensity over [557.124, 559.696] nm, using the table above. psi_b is -1.27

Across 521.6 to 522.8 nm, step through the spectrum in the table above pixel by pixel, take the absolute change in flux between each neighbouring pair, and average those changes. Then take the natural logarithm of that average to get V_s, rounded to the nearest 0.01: 2.76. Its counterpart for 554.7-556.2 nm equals 2.47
